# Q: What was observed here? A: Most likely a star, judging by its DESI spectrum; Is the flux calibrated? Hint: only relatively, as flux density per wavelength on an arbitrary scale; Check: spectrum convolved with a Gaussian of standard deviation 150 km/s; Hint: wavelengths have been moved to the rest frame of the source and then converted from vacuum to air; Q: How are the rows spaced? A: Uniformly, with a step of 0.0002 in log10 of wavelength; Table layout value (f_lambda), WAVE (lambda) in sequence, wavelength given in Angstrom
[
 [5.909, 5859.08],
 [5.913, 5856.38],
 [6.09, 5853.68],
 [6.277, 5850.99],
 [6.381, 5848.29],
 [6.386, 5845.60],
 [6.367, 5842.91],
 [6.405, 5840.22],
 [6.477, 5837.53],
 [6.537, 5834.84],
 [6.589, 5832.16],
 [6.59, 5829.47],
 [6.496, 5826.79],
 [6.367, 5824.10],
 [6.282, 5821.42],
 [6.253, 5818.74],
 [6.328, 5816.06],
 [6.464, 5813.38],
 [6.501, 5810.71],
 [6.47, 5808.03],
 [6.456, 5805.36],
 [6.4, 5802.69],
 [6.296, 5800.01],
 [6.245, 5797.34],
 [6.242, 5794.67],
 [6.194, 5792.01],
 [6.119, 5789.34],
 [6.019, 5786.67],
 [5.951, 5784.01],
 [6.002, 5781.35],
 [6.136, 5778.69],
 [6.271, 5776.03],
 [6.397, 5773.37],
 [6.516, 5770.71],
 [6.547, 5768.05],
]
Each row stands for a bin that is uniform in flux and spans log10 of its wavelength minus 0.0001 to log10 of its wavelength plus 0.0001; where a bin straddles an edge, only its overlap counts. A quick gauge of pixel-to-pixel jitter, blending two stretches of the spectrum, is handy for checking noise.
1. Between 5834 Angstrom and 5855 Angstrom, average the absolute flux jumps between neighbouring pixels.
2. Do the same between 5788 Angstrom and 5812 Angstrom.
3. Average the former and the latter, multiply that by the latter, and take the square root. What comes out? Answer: 0.053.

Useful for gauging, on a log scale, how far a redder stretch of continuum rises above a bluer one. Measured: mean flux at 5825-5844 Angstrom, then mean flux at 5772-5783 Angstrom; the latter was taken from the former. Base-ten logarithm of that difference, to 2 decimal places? -0.53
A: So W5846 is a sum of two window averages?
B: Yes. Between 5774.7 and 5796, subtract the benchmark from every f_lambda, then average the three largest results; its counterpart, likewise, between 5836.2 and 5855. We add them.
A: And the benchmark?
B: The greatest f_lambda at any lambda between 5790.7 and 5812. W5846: -0.34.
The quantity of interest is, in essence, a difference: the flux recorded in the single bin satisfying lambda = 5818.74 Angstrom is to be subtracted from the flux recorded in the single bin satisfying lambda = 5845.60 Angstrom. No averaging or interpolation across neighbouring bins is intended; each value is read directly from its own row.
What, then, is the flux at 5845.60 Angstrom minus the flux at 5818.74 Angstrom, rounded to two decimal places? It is 0.13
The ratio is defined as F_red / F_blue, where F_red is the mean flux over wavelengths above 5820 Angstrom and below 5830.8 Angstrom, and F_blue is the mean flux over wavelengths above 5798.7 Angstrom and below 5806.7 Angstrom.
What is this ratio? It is 1.01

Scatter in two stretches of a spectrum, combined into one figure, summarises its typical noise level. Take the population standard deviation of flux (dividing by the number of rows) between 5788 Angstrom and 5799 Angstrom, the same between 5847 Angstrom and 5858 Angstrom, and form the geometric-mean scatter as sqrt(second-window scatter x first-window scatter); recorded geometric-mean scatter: 0.096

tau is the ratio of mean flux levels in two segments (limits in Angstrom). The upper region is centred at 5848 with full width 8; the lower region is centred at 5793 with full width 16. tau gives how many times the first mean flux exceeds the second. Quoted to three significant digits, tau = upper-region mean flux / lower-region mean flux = 1.03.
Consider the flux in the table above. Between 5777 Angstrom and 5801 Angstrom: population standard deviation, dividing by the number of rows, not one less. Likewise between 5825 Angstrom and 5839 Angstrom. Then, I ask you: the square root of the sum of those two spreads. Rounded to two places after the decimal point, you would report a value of 0.40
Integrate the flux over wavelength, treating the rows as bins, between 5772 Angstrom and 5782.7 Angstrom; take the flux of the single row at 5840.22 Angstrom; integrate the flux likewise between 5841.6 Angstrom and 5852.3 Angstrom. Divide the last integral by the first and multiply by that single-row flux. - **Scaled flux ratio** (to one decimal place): 6.6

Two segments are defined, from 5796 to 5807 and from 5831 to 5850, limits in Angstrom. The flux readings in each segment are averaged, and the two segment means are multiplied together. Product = 40.9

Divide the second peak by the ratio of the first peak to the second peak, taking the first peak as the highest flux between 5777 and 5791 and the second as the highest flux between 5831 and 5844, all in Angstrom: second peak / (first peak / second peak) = 7.08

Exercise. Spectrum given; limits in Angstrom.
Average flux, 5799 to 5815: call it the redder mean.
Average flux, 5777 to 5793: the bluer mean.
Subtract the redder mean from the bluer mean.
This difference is -0.36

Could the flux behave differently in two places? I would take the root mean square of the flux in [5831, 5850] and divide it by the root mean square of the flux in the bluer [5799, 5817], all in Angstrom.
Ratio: 1.01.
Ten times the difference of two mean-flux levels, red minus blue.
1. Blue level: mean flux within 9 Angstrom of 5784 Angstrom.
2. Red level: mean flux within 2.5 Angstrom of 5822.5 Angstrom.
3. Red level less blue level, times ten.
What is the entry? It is 2.3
